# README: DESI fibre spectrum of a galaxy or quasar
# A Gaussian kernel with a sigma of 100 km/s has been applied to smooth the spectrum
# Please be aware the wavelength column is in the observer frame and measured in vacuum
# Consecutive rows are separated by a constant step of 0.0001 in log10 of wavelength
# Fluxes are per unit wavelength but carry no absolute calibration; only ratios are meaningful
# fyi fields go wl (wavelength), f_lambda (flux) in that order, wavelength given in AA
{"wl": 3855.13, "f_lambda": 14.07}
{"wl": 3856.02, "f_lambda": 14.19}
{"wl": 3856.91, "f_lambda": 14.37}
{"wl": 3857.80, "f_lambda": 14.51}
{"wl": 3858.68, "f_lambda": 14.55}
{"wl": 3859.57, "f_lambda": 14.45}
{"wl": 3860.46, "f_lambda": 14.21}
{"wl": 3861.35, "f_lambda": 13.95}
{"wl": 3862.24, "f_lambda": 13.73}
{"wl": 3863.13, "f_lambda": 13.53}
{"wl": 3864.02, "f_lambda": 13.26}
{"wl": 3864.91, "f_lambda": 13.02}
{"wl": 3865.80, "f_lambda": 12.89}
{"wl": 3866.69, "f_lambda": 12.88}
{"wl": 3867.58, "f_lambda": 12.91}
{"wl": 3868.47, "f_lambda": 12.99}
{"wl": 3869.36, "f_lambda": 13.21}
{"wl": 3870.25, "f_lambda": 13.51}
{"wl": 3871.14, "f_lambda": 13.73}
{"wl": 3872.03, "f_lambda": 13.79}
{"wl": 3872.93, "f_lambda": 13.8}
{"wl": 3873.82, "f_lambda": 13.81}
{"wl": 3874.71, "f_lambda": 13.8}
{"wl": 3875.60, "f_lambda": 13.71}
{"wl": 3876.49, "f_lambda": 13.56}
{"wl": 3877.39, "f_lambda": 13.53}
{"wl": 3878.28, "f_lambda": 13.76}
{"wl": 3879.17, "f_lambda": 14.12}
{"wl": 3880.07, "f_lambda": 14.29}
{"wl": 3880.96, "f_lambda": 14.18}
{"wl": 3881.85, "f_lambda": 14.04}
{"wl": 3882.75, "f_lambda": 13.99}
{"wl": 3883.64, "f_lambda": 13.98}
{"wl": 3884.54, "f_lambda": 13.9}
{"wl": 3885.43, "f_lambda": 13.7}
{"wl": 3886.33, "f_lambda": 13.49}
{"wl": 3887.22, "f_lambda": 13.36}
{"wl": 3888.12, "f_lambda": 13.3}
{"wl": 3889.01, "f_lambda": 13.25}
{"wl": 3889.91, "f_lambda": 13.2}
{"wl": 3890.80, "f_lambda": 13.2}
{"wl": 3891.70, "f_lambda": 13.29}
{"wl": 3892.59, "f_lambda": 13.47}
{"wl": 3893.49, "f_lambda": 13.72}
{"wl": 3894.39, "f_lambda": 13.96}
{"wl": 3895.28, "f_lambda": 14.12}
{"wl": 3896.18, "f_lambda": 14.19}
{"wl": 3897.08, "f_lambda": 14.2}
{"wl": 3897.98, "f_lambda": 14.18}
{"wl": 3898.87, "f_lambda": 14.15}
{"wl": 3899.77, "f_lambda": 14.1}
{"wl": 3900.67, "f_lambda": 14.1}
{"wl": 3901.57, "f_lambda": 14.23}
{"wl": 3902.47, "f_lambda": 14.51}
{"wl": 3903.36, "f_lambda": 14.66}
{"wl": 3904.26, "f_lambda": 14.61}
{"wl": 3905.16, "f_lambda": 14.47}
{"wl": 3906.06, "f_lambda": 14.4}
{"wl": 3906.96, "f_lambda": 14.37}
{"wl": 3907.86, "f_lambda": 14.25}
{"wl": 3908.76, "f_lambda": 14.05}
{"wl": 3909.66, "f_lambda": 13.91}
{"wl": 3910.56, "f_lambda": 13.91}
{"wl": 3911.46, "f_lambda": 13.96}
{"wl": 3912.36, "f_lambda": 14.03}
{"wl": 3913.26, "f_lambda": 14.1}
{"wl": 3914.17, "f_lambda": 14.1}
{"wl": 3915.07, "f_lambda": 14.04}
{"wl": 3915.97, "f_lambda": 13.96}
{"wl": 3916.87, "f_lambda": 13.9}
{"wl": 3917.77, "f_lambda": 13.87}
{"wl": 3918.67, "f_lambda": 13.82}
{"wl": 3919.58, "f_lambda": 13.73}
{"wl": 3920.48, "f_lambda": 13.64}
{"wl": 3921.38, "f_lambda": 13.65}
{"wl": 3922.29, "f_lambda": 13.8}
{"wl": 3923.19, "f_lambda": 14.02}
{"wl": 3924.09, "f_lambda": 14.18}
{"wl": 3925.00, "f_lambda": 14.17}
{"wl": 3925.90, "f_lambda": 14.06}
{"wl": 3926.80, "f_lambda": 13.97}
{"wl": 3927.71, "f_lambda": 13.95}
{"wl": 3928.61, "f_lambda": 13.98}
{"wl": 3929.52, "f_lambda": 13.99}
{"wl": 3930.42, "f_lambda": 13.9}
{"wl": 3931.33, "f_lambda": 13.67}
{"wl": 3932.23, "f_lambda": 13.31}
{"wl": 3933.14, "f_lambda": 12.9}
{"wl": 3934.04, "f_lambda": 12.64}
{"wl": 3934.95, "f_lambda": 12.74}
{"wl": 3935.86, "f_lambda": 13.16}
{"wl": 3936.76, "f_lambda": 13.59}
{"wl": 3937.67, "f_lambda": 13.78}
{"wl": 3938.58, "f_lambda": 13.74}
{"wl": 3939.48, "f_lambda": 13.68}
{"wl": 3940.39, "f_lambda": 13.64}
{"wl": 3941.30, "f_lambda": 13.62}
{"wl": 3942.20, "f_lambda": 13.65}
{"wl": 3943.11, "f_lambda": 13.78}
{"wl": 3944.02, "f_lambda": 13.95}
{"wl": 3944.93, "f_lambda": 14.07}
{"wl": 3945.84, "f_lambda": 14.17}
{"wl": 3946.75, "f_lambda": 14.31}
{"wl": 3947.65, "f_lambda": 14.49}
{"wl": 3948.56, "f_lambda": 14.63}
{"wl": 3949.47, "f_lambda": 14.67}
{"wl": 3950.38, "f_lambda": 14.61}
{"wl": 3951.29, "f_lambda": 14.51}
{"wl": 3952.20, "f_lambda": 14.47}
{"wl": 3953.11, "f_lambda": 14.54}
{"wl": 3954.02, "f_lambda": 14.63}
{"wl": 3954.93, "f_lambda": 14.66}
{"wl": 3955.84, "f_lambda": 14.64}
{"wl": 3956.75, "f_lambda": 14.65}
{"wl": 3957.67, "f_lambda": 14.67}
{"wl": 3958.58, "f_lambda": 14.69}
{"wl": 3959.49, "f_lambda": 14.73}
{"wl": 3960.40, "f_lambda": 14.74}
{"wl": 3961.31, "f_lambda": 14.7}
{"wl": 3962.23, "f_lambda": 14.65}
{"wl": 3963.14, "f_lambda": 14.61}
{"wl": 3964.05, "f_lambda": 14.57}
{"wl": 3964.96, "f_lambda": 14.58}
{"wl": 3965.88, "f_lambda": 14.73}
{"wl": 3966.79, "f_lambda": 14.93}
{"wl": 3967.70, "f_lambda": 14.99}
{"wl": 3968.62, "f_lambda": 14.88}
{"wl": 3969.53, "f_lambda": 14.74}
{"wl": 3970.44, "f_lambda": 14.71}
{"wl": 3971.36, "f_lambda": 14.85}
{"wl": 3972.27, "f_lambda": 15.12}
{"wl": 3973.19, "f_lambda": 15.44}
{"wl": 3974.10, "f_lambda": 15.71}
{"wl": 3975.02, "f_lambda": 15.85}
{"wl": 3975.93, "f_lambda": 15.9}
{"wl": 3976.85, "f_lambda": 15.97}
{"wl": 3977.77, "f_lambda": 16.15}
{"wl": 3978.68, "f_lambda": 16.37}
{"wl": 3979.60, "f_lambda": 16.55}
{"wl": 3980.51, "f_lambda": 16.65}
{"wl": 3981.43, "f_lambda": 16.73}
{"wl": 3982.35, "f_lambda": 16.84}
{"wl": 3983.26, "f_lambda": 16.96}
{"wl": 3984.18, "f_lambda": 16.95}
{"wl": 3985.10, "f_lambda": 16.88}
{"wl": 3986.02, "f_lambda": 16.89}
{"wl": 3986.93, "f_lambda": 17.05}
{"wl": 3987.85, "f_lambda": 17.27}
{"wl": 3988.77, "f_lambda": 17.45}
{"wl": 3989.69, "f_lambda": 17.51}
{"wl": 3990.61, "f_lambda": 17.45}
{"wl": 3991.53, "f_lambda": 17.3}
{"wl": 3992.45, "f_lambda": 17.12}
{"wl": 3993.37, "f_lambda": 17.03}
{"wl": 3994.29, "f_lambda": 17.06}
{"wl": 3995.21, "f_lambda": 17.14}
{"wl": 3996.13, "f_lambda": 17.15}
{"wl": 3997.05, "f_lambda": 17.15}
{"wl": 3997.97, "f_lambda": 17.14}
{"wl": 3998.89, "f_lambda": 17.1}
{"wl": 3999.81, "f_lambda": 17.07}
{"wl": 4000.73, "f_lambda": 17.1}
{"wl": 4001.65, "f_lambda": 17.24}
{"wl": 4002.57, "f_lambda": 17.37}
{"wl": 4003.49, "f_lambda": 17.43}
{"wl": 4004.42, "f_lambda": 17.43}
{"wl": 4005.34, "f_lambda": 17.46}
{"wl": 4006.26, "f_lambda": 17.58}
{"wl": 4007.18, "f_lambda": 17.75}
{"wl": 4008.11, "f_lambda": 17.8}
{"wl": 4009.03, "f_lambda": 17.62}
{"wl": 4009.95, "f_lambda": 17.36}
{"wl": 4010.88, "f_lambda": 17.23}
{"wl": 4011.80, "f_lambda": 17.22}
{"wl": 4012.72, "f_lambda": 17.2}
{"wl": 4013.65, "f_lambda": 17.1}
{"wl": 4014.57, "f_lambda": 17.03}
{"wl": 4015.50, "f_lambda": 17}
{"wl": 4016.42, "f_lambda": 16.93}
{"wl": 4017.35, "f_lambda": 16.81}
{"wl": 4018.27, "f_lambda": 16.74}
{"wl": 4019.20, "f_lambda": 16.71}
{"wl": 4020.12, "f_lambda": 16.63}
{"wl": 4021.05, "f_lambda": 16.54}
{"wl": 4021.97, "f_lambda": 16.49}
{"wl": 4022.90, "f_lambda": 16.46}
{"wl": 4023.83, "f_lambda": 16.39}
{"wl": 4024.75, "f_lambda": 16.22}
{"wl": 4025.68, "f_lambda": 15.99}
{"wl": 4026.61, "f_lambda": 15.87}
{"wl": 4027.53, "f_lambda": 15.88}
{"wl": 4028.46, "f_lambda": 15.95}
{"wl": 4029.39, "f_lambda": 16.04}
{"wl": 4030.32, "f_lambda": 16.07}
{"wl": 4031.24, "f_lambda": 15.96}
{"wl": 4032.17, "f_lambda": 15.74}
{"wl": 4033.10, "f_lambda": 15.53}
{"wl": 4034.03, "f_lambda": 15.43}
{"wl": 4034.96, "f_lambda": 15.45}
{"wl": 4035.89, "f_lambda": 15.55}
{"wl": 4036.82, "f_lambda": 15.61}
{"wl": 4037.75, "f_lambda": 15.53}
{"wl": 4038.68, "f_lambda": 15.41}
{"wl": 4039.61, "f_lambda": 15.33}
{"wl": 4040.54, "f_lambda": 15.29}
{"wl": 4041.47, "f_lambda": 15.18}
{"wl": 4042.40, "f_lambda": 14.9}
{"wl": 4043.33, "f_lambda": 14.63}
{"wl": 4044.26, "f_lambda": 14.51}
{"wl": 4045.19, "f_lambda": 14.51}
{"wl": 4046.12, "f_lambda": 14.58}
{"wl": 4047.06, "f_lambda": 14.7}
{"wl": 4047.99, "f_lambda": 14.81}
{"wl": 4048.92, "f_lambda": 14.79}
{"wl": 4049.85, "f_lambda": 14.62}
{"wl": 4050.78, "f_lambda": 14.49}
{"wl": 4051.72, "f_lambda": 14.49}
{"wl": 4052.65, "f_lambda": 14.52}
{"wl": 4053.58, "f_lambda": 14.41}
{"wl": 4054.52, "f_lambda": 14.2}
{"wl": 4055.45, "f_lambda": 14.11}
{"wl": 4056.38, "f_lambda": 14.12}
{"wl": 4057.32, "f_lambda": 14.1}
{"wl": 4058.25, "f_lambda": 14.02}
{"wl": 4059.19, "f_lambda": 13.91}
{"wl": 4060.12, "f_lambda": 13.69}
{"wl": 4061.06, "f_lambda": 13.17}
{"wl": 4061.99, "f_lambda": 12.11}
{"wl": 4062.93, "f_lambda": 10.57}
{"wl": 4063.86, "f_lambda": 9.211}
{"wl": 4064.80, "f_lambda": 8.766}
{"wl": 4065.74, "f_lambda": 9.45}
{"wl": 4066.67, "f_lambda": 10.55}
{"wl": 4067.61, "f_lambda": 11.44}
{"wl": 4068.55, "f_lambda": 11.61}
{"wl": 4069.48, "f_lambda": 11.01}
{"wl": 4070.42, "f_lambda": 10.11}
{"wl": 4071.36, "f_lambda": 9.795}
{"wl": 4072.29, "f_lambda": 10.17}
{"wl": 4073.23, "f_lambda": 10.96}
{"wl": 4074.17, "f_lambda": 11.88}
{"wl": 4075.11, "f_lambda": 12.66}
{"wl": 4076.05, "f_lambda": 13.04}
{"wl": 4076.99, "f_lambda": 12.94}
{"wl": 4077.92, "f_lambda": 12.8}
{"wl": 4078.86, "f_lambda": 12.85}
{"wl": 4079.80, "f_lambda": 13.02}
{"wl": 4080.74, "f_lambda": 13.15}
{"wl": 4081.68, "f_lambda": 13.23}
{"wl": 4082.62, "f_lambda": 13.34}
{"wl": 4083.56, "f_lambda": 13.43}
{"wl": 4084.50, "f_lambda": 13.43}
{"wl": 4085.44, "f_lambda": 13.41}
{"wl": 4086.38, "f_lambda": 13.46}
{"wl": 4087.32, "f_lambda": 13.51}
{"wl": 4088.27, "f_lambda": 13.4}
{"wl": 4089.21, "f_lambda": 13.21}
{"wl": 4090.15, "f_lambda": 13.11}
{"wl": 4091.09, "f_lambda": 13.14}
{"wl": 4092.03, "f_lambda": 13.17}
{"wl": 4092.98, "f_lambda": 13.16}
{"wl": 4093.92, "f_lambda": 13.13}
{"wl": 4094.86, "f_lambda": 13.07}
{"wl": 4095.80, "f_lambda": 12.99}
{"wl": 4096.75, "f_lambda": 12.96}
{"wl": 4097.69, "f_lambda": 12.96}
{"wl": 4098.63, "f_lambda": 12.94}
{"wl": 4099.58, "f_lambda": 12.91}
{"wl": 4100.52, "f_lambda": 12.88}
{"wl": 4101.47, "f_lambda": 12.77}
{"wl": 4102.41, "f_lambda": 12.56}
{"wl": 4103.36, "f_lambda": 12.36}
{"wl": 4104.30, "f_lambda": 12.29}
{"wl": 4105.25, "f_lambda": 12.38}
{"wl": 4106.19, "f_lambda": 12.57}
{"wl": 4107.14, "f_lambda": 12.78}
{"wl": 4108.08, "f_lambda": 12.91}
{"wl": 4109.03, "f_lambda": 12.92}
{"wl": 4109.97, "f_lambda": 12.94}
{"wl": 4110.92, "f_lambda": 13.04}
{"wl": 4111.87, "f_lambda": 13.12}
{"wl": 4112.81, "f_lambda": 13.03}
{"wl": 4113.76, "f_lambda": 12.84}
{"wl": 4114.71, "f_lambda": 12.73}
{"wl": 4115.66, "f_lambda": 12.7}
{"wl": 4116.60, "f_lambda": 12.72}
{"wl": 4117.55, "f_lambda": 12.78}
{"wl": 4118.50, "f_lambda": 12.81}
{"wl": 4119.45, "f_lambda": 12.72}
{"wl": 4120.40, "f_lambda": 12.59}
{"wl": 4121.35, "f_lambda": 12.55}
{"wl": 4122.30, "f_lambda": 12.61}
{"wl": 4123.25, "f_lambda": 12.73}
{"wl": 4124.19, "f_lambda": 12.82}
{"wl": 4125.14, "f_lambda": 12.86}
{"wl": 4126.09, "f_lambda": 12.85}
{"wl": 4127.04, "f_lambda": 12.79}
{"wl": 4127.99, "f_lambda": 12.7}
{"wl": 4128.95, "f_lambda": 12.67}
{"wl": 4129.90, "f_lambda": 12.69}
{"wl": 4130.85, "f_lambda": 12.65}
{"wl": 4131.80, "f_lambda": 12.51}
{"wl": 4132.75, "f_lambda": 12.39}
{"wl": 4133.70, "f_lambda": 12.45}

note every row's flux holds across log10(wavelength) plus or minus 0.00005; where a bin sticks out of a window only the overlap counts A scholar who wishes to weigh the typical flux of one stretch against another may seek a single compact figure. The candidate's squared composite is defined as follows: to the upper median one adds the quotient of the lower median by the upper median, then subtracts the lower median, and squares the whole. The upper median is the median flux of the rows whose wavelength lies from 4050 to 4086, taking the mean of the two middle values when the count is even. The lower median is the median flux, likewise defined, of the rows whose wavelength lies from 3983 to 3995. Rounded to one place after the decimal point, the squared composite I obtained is 7.4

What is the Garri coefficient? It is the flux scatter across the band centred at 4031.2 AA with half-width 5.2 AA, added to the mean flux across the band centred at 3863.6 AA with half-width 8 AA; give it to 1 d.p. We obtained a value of 13.9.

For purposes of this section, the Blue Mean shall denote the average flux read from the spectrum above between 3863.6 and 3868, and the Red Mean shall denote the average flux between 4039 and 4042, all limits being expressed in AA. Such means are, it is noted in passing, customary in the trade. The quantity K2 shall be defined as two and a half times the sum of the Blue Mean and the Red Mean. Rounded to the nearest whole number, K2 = 71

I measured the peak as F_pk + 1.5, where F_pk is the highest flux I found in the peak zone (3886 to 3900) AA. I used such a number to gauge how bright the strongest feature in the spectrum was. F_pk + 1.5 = 15.7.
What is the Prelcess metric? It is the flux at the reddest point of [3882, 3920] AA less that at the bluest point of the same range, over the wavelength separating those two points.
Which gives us -0.01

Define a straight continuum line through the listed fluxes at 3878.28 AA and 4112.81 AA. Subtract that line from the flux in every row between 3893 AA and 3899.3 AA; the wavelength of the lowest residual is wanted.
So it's 3893.49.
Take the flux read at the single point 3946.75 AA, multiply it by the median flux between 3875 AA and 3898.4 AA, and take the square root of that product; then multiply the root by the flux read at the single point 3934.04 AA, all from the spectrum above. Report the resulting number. 177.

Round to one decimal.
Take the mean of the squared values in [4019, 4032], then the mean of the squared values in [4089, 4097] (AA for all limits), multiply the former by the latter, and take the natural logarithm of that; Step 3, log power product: 10.7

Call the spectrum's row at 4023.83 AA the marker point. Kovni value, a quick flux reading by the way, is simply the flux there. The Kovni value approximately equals 16.39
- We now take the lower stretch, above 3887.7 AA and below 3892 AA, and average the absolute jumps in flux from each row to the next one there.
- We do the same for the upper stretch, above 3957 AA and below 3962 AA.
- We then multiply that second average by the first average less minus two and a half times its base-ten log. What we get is -0.09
